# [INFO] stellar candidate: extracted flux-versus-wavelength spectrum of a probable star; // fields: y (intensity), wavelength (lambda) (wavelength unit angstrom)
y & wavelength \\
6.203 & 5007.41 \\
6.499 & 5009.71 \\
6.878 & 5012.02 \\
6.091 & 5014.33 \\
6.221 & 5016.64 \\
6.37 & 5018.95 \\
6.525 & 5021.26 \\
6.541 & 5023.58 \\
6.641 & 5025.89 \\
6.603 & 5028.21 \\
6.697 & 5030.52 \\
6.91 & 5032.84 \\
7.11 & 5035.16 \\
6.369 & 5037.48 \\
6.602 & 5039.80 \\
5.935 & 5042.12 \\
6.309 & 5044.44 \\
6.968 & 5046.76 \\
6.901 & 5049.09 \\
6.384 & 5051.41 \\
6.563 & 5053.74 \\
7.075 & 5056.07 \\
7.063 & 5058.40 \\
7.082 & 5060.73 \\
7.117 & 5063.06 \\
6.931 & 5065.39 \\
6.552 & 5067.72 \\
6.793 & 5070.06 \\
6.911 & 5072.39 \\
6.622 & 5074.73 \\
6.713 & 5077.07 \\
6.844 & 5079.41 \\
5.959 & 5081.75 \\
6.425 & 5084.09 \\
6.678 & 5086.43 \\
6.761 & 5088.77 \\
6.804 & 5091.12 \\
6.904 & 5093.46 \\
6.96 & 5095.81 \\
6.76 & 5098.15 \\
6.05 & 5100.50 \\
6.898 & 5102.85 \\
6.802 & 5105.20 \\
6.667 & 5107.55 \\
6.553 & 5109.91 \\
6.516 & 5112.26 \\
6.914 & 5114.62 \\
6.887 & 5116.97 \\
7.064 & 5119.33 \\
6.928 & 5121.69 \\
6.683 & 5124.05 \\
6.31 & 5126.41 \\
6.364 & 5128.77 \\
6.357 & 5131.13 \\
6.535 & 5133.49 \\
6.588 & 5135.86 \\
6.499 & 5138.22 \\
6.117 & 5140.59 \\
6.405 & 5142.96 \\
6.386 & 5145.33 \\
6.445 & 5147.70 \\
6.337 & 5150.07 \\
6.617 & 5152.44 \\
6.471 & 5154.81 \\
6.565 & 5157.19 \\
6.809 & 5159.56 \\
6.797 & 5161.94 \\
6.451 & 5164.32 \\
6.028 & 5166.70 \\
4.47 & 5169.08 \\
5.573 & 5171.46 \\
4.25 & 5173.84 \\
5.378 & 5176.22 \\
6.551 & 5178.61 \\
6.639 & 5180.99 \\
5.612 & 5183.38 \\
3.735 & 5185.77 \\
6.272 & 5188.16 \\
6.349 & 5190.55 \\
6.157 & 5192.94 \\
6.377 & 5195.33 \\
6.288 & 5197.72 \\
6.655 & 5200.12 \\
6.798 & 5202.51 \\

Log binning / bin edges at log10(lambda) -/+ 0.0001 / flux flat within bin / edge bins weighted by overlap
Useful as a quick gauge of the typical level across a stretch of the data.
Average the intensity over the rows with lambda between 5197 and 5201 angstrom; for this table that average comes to 6.47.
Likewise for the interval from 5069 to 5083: 6.64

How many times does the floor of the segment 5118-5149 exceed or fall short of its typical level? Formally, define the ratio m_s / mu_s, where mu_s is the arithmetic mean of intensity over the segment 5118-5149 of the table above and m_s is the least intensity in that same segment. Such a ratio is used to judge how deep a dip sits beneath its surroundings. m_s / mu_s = 0.94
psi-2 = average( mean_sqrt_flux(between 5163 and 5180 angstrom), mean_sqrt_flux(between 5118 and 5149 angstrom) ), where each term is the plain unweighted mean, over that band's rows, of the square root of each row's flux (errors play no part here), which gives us 2.45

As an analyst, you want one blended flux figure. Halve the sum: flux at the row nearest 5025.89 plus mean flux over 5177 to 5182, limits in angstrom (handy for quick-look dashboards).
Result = 6.6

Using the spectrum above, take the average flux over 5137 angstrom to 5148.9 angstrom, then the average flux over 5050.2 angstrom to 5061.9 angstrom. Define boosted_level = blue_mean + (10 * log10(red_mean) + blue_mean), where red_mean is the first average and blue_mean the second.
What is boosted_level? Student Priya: 21.7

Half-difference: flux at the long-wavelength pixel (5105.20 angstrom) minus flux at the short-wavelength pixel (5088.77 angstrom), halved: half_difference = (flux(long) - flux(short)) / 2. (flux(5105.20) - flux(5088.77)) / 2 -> 0.02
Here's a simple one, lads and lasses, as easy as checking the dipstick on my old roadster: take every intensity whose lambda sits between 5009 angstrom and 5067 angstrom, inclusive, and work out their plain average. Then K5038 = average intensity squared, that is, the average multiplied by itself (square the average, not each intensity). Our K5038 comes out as 44.3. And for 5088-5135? 44.7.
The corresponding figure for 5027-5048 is 43.7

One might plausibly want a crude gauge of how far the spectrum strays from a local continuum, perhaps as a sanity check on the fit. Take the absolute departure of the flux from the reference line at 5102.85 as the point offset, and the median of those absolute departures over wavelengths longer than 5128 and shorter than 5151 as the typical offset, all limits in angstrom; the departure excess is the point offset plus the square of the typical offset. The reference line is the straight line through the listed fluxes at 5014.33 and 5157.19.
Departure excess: 0.53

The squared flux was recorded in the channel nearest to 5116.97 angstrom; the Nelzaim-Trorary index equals 47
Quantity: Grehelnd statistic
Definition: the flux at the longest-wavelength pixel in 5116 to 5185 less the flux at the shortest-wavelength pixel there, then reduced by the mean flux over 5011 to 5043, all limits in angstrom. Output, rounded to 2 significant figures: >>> -7.8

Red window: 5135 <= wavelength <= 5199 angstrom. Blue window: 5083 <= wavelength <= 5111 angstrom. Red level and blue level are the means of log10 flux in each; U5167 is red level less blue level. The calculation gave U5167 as -0.05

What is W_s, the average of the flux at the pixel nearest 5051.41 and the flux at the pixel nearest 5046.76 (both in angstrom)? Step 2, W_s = 6.68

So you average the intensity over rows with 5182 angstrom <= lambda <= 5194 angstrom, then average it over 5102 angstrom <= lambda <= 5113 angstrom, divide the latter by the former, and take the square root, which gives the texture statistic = 1.09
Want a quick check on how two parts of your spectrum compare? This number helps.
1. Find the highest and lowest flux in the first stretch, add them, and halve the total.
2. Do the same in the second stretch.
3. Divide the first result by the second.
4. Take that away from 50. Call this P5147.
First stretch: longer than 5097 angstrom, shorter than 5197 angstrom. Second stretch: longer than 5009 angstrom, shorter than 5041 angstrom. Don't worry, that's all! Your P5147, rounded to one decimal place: 49.2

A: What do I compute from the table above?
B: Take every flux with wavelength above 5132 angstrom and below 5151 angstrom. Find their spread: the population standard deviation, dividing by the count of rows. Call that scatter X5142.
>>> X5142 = 0.14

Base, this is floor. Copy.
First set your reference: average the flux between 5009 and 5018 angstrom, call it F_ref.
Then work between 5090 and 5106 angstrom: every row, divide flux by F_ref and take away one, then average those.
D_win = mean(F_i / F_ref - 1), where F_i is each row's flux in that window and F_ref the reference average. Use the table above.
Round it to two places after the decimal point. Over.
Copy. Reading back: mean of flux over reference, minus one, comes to 0.05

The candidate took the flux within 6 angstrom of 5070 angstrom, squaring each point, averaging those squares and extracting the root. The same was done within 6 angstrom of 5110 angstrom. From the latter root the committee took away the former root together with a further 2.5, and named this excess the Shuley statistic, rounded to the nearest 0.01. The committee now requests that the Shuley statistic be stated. -2.57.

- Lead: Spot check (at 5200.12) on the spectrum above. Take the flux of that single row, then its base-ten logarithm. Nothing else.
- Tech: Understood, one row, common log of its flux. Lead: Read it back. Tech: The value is 0.823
